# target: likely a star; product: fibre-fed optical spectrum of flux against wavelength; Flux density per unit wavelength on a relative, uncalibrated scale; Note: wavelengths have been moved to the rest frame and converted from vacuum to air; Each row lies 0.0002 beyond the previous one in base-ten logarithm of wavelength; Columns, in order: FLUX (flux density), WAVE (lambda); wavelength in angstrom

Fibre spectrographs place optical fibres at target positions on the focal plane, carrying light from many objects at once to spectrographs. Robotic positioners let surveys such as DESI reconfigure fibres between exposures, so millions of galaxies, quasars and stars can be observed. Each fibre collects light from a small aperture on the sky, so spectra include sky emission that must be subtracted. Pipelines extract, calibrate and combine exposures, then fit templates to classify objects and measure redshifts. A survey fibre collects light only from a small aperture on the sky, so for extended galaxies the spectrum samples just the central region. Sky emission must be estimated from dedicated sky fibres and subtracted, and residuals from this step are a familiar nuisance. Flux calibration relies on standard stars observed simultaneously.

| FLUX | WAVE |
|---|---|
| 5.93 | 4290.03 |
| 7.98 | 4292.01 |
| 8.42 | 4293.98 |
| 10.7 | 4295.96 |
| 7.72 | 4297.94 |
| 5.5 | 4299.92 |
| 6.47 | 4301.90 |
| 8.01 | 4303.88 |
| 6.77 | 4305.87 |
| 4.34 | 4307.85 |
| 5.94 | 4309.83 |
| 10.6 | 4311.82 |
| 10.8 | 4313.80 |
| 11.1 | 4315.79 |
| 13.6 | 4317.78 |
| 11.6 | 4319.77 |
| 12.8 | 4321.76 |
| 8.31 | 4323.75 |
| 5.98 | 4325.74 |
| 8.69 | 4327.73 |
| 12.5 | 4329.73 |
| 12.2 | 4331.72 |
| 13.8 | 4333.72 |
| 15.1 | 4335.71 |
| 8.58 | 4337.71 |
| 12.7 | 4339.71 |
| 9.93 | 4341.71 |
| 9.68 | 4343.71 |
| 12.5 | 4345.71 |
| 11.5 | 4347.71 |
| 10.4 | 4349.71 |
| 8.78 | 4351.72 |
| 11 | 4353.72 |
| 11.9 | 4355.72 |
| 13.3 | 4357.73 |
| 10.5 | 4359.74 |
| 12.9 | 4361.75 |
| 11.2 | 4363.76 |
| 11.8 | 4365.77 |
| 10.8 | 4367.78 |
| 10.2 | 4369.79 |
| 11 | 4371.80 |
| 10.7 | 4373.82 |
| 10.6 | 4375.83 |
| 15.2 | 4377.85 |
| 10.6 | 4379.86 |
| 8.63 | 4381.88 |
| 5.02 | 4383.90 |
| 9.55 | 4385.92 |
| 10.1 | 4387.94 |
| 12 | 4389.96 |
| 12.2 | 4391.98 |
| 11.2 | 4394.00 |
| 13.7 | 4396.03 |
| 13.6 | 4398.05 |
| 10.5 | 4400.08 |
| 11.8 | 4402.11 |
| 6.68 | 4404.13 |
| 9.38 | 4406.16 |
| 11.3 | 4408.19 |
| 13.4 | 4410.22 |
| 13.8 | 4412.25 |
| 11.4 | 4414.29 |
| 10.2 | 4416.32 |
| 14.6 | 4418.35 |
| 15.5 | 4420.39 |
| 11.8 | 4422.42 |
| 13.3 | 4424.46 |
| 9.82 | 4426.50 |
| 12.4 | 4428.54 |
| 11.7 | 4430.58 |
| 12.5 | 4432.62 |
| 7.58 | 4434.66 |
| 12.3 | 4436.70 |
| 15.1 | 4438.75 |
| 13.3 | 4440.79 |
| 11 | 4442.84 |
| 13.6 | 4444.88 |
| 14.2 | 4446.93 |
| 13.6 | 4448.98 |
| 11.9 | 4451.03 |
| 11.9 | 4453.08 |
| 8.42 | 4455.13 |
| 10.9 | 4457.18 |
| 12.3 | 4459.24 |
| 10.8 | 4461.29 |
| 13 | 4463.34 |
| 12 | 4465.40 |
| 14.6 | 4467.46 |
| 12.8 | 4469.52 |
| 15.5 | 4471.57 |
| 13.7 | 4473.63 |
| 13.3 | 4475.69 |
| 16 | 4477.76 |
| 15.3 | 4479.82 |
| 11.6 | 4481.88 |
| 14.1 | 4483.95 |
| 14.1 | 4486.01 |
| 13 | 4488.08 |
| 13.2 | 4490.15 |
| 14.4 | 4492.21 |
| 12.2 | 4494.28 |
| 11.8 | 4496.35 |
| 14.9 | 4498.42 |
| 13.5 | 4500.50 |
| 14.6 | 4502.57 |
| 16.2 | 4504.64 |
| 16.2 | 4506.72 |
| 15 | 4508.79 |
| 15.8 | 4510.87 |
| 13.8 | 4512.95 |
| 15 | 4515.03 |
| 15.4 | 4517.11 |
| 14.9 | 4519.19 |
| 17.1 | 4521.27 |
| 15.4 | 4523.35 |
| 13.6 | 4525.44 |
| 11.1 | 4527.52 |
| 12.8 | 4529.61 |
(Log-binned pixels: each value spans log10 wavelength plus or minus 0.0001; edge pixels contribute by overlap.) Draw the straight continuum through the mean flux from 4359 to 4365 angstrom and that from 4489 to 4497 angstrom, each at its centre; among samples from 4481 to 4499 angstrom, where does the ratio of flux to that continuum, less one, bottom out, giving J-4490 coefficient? 4481.88 angstrom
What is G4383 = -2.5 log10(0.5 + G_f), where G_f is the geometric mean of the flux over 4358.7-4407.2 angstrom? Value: -2.61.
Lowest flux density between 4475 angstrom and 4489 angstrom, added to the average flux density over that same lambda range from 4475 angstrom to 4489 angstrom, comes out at 25.5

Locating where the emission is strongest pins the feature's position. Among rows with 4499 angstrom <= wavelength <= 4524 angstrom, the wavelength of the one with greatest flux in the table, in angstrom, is 4521.27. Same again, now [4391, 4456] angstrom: 4420.39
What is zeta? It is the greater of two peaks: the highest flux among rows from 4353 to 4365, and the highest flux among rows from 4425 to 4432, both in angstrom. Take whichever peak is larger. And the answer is 13.3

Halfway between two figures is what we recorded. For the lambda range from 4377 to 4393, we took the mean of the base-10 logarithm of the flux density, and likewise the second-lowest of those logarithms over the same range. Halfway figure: 0.97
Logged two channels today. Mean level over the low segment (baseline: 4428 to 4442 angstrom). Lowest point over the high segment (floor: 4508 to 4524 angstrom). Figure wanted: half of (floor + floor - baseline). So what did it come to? 7.7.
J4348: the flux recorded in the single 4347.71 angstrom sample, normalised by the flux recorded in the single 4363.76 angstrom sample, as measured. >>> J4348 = 1.0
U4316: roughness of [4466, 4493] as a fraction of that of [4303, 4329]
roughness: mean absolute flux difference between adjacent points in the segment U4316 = 0.73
